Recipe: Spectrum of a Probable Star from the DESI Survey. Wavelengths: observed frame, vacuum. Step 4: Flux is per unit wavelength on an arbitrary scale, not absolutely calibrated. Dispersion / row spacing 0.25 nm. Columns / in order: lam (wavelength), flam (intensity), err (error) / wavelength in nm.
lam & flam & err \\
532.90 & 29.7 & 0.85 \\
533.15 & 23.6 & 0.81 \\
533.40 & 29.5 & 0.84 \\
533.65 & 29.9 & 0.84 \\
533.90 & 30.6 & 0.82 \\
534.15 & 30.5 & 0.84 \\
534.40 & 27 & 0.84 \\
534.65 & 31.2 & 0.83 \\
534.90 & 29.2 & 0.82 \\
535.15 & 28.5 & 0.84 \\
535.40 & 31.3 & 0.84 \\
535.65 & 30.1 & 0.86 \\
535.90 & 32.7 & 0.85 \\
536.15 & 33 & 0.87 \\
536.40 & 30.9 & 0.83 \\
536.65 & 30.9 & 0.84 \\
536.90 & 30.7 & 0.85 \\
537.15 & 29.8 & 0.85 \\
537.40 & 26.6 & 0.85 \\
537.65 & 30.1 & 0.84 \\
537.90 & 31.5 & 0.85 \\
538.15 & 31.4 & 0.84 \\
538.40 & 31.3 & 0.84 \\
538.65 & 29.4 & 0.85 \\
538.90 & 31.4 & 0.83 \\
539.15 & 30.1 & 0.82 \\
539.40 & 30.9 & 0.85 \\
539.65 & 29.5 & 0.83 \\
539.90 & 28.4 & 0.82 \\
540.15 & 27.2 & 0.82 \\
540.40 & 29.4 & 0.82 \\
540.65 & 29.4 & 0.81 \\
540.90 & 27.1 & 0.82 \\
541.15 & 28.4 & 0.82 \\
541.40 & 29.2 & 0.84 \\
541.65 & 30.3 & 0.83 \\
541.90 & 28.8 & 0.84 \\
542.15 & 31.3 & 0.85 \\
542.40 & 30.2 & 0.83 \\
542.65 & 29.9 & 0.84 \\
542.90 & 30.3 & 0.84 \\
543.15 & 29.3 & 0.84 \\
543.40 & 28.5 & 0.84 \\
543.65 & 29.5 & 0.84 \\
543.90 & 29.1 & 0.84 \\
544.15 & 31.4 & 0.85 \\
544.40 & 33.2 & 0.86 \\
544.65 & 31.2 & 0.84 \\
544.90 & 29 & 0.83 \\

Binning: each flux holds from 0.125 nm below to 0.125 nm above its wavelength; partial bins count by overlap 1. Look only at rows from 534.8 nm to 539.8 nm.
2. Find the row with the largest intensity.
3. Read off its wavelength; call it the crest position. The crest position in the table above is 536.15 nm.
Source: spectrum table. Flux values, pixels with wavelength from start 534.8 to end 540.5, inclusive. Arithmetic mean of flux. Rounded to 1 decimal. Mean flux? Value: 30.2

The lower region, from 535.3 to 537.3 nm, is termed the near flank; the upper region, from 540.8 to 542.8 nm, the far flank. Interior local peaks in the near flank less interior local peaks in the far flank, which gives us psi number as -1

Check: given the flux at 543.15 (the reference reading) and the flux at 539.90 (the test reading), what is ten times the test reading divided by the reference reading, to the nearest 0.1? 9.7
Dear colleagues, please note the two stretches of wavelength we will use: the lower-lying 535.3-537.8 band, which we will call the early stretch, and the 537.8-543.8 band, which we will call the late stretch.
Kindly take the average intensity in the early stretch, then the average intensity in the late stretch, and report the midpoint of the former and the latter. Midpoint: 30.15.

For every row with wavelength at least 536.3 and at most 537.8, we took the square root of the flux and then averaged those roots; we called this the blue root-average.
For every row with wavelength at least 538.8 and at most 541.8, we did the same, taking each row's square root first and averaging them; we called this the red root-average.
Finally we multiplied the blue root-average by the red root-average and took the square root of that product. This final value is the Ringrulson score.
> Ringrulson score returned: 5.43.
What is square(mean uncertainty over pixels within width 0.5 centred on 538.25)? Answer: 0.706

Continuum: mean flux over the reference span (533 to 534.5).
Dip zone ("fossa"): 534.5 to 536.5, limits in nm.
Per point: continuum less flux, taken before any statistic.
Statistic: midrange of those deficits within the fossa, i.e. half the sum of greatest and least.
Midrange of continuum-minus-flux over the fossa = -2.2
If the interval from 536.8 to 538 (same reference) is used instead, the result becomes -0.5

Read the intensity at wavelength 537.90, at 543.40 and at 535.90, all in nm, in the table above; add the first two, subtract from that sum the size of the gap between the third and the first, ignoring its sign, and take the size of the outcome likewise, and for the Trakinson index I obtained 58.8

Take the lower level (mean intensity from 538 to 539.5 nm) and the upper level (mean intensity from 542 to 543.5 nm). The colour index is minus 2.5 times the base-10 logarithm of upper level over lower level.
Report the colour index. 0.030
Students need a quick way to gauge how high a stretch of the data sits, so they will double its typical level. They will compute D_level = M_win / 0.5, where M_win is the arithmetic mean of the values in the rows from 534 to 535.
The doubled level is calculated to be 59.0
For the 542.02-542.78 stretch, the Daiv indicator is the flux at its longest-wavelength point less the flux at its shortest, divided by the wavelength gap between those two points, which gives -2.8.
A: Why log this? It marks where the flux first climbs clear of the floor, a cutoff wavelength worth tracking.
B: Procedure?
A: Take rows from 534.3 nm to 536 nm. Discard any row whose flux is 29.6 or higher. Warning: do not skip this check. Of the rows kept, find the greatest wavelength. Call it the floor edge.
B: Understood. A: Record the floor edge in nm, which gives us 535.15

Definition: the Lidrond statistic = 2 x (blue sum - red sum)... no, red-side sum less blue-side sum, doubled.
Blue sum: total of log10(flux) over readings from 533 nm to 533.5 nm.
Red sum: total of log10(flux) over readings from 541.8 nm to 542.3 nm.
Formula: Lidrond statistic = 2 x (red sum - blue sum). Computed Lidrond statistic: 0.22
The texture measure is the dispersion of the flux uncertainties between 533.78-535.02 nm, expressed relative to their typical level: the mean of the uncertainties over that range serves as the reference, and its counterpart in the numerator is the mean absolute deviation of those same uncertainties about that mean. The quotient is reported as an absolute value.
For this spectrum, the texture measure 0.0096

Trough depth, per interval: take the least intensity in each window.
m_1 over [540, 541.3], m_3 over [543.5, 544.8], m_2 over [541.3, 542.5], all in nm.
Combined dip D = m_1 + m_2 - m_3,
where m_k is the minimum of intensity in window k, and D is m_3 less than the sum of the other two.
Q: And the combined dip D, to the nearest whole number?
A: 27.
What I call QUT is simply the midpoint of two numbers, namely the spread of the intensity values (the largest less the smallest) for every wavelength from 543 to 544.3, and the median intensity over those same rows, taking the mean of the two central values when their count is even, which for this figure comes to 16.1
